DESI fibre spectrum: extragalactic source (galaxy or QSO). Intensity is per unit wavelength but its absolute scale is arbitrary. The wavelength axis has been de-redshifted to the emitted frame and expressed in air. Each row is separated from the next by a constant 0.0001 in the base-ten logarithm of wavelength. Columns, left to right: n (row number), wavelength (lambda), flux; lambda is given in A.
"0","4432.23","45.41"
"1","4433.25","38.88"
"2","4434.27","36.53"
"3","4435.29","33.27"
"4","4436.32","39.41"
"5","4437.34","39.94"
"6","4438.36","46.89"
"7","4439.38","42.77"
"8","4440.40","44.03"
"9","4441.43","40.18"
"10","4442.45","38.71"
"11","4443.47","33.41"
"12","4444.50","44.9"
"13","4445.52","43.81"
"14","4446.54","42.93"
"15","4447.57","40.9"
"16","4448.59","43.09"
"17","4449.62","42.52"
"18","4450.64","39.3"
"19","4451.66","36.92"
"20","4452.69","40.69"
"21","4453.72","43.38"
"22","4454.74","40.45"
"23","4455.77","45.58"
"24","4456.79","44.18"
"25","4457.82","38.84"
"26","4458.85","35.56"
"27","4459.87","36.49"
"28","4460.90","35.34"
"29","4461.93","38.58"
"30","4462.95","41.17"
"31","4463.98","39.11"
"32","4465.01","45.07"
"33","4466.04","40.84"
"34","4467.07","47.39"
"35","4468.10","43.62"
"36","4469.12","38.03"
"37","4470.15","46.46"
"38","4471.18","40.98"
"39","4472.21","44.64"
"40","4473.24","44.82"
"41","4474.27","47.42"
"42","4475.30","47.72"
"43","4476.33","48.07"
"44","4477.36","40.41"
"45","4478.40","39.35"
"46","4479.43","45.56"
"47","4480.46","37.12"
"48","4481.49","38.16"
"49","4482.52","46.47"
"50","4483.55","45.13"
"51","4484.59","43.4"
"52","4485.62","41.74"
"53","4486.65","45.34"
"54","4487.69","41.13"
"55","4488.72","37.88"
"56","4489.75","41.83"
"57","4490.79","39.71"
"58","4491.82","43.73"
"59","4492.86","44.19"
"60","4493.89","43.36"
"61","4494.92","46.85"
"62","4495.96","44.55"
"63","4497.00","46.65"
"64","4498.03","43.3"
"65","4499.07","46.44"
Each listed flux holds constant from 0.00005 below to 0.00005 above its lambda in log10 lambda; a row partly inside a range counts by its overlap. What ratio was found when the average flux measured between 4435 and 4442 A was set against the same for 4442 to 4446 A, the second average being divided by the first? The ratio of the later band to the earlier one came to 0.98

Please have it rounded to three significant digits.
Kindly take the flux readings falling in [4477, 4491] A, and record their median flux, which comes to 41.4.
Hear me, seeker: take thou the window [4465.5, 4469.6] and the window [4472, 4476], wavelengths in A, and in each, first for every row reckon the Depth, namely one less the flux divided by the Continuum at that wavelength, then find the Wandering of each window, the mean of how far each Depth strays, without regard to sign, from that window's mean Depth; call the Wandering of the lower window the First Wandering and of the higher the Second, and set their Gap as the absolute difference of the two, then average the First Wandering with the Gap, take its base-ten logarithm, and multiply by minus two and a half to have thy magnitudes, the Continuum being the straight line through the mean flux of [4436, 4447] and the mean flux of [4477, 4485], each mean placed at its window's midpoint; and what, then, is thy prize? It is 3.13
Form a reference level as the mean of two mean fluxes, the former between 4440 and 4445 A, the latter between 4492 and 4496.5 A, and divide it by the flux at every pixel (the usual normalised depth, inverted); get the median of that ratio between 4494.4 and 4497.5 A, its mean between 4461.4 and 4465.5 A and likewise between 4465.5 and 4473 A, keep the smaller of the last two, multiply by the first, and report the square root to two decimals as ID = 0.95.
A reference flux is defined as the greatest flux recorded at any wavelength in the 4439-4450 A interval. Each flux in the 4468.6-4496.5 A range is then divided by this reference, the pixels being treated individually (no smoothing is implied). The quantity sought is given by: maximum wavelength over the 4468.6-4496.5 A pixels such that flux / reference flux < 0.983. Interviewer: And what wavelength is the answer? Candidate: 4493.89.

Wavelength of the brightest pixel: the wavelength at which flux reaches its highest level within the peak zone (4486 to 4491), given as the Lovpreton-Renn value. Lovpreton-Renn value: 4486.65 A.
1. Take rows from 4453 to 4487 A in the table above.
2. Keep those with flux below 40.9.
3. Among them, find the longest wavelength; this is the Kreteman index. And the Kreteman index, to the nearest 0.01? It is 4481.49 A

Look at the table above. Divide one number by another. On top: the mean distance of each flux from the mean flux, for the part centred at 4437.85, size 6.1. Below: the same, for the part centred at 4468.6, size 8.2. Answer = 1.4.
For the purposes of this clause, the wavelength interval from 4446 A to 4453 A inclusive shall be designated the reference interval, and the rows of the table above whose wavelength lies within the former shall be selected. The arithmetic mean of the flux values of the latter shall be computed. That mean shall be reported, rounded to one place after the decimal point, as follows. 40.9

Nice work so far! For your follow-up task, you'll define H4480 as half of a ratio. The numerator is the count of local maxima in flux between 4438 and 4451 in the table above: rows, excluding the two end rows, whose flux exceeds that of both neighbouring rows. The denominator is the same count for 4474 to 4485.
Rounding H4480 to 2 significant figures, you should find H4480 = 0.50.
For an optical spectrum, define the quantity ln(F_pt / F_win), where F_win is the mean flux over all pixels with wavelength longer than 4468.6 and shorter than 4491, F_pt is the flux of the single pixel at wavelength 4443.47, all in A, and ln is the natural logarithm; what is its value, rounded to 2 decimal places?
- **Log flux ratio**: -0.25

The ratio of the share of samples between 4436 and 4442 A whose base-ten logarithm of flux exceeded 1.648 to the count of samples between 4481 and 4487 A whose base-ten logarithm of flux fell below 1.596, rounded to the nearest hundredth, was 0.17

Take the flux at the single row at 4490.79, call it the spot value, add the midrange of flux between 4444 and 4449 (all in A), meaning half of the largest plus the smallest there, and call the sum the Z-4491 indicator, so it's 82.6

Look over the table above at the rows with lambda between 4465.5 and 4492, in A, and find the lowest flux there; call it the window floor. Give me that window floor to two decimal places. 37.12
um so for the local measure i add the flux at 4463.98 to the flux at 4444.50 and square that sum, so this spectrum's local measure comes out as 7058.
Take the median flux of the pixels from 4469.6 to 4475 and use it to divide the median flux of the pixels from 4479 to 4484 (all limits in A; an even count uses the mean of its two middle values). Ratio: 1.01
